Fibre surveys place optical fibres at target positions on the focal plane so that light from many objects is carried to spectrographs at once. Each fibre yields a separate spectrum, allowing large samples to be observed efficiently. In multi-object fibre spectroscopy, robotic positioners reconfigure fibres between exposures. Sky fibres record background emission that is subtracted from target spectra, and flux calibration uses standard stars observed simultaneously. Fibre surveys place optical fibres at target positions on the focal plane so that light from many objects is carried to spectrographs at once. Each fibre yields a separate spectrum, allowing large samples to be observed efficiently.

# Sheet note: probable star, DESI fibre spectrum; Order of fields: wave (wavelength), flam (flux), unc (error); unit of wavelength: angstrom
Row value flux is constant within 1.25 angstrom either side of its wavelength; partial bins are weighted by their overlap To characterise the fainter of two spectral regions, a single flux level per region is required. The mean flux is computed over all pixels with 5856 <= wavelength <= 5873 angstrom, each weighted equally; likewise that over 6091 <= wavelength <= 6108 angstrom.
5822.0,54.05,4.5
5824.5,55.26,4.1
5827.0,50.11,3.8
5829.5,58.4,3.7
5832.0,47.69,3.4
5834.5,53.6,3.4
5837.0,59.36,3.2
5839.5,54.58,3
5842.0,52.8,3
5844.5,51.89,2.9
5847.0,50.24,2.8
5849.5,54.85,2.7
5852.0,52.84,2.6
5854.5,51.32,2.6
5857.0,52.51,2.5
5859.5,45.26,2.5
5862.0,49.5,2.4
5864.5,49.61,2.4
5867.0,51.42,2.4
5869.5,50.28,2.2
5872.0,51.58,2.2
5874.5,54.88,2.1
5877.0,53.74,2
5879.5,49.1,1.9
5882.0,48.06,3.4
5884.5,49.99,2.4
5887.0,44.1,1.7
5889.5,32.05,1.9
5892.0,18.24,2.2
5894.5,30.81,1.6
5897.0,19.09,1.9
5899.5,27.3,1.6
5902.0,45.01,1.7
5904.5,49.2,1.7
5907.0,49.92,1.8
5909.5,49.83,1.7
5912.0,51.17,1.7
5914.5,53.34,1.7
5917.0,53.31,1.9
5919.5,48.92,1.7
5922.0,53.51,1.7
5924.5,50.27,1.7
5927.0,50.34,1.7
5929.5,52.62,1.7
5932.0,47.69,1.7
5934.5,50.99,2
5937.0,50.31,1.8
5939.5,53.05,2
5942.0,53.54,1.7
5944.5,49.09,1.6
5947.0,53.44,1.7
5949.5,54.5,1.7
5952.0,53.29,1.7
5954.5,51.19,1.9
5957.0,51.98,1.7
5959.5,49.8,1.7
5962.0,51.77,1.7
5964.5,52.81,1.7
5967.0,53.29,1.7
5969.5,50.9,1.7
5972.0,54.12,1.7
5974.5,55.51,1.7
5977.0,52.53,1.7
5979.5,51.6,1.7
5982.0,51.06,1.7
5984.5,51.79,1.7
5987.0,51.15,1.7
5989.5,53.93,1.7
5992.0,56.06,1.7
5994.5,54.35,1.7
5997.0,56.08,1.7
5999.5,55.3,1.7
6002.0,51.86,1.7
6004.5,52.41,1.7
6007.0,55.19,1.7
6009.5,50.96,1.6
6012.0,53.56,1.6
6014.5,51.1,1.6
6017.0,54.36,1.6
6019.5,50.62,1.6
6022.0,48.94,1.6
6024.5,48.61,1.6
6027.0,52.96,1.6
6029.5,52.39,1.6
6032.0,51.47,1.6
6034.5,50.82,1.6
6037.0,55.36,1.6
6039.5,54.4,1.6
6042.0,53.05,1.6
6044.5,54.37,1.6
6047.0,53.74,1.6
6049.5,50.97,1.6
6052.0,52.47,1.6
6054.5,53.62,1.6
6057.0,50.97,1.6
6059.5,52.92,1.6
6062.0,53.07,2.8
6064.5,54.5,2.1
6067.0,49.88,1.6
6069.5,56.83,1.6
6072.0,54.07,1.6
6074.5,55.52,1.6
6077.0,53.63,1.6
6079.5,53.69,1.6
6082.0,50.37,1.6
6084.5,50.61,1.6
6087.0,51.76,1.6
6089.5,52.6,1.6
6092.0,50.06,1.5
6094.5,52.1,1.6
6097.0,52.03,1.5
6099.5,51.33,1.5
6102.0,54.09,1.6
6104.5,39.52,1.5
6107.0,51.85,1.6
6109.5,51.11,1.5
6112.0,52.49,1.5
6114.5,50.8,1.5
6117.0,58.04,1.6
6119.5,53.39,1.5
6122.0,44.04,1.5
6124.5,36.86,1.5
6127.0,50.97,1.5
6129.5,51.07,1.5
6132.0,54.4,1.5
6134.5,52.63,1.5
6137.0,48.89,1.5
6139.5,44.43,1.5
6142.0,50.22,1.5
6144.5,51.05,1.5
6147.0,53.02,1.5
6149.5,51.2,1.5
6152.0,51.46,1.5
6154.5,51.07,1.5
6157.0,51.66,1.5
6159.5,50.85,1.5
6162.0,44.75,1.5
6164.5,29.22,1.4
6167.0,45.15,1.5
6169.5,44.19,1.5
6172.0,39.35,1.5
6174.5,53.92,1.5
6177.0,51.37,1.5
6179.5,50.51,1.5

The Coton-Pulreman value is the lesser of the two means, 50.0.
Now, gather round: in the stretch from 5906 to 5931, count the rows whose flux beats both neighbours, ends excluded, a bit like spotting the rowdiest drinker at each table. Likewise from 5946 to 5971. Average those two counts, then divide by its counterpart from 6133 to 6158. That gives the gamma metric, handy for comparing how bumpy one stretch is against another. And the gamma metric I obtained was 1.25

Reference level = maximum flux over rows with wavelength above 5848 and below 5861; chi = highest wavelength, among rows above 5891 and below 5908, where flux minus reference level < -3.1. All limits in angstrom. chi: 5907.0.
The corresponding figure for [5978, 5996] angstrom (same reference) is 5987.0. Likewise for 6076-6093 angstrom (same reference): 6092.0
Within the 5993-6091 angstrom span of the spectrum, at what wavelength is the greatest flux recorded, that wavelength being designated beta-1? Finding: 6069.5 angstrom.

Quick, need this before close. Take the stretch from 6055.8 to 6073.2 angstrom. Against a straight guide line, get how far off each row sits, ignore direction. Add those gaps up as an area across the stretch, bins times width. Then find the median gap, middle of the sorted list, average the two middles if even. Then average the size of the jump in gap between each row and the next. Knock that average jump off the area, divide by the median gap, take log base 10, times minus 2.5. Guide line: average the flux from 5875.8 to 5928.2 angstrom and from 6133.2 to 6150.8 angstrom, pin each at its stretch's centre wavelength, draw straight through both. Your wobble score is -3.1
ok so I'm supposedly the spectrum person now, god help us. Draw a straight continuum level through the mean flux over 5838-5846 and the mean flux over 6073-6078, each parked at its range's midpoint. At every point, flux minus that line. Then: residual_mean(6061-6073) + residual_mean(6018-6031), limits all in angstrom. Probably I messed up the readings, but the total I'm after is -4.4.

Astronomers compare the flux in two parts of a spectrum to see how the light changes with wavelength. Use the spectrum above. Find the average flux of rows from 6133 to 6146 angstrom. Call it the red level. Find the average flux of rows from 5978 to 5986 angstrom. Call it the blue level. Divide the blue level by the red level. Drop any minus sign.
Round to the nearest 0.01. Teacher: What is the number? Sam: 1.04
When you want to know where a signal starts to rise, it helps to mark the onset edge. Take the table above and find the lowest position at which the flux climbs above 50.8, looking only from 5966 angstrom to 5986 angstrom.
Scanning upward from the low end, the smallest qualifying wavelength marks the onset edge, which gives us 5967.0 angstrom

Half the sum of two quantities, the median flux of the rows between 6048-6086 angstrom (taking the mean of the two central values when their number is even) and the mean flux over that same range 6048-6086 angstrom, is 53.0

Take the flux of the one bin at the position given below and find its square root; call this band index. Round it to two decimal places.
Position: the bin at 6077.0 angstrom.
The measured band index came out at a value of 7.32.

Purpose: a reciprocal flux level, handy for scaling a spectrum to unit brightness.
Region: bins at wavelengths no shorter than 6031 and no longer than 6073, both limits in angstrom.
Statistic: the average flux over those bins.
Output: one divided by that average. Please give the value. 0.0188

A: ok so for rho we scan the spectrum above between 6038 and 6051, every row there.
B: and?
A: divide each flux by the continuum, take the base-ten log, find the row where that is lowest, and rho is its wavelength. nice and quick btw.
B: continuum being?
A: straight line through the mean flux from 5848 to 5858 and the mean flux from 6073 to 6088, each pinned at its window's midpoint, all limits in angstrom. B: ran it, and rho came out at 6049.5 angstrom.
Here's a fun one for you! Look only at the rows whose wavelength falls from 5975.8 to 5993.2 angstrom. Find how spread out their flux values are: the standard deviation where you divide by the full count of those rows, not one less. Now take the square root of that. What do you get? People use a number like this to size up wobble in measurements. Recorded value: 1.30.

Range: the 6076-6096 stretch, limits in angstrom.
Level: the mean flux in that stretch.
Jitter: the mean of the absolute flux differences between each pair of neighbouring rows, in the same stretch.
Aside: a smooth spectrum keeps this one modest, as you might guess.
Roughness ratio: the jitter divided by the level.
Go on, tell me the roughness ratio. 0.028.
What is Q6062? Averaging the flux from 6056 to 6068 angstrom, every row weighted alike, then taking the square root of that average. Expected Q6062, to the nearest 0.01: 7.23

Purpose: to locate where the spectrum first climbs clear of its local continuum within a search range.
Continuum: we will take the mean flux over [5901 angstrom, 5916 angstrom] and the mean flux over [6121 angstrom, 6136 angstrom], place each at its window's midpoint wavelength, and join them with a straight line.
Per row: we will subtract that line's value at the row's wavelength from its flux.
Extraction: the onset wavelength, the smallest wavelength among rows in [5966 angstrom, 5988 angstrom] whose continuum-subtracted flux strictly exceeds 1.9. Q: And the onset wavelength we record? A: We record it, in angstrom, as 5967.0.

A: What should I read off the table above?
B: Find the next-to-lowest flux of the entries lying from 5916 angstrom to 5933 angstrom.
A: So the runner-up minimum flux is 48.92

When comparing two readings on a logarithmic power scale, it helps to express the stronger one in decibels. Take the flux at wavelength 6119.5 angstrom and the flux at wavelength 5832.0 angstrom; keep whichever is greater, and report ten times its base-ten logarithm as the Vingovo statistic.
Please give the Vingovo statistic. 17.3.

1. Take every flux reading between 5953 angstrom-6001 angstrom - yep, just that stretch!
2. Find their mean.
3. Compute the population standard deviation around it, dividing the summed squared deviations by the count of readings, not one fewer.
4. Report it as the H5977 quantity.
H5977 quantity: 2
